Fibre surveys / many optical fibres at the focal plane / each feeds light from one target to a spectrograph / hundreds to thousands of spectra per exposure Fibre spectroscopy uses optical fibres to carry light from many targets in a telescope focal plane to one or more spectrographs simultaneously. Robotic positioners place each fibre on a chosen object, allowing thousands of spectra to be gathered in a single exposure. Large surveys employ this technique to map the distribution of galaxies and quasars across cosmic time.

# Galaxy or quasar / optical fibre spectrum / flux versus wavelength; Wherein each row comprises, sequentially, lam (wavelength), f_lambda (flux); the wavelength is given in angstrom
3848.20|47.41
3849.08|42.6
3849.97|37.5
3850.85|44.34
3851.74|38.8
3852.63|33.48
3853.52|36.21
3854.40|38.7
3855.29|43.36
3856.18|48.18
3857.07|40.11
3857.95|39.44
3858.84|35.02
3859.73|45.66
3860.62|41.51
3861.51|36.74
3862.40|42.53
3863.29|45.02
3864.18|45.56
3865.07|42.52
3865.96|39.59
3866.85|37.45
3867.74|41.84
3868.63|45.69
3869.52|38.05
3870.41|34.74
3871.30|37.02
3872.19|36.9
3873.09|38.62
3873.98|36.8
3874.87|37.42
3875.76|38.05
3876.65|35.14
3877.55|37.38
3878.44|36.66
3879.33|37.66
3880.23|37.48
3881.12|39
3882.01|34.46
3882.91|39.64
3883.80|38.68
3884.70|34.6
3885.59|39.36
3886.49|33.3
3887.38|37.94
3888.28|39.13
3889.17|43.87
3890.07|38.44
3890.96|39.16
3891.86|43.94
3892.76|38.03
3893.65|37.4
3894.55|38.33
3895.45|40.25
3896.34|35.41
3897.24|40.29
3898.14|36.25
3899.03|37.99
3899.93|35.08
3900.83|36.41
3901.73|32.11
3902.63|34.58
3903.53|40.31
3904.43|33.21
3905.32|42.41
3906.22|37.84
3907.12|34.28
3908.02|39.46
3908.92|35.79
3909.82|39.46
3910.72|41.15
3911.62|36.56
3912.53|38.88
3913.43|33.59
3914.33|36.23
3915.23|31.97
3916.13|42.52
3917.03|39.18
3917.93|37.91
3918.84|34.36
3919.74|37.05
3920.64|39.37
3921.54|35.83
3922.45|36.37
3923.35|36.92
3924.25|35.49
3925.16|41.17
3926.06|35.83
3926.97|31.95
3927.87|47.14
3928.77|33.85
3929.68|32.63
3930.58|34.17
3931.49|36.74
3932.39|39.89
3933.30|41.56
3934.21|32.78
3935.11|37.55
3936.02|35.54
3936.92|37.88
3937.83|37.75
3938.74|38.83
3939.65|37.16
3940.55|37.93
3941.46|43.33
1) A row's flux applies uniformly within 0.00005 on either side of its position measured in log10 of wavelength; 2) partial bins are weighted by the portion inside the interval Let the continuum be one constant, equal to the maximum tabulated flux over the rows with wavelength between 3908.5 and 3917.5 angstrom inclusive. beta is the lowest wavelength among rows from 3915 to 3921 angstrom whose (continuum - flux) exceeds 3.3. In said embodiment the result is 3915.23 angstrom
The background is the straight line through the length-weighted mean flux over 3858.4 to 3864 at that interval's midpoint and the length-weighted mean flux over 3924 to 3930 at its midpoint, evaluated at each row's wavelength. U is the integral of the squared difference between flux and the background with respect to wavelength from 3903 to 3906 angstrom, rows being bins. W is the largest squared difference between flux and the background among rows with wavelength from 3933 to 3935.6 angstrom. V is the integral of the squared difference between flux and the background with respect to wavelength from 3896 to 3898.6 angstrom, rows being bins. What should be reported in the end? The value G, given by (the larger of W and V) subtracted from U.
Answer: 18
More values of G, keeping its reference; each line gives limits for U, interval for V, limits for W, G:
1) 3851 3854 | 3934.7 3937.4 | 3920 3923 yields 96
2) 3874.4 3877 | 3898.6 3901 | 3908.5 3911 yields 18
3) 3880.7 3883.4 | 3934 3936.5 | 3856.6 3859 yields -13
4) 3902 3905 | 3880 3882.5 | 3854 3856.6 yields 8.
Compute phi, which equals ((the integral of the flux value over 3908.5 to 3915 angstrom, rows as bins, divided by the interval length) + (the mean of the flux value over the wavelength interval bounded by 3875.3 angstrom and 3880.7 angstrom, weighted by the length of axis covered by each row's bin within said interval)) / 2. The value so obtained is 37.1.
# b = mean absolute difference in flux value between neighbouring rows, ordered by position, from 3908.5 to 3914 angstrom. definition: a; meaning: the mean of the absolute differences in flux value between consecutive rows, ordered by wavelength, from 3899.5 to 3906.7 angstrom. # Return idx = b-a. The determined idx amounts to -1.4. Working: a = 5.0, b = 3.5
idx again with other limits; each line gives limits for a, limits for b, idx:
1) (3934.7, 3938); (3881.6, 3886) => 2.3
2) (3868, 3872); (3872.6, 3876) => -3.4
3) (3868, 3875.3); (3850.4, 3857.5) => 2.3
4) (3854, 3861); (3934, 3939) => -3.3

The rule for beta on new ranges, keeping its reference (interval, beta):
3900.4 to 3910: 3900.83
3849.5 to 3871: 3849.97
